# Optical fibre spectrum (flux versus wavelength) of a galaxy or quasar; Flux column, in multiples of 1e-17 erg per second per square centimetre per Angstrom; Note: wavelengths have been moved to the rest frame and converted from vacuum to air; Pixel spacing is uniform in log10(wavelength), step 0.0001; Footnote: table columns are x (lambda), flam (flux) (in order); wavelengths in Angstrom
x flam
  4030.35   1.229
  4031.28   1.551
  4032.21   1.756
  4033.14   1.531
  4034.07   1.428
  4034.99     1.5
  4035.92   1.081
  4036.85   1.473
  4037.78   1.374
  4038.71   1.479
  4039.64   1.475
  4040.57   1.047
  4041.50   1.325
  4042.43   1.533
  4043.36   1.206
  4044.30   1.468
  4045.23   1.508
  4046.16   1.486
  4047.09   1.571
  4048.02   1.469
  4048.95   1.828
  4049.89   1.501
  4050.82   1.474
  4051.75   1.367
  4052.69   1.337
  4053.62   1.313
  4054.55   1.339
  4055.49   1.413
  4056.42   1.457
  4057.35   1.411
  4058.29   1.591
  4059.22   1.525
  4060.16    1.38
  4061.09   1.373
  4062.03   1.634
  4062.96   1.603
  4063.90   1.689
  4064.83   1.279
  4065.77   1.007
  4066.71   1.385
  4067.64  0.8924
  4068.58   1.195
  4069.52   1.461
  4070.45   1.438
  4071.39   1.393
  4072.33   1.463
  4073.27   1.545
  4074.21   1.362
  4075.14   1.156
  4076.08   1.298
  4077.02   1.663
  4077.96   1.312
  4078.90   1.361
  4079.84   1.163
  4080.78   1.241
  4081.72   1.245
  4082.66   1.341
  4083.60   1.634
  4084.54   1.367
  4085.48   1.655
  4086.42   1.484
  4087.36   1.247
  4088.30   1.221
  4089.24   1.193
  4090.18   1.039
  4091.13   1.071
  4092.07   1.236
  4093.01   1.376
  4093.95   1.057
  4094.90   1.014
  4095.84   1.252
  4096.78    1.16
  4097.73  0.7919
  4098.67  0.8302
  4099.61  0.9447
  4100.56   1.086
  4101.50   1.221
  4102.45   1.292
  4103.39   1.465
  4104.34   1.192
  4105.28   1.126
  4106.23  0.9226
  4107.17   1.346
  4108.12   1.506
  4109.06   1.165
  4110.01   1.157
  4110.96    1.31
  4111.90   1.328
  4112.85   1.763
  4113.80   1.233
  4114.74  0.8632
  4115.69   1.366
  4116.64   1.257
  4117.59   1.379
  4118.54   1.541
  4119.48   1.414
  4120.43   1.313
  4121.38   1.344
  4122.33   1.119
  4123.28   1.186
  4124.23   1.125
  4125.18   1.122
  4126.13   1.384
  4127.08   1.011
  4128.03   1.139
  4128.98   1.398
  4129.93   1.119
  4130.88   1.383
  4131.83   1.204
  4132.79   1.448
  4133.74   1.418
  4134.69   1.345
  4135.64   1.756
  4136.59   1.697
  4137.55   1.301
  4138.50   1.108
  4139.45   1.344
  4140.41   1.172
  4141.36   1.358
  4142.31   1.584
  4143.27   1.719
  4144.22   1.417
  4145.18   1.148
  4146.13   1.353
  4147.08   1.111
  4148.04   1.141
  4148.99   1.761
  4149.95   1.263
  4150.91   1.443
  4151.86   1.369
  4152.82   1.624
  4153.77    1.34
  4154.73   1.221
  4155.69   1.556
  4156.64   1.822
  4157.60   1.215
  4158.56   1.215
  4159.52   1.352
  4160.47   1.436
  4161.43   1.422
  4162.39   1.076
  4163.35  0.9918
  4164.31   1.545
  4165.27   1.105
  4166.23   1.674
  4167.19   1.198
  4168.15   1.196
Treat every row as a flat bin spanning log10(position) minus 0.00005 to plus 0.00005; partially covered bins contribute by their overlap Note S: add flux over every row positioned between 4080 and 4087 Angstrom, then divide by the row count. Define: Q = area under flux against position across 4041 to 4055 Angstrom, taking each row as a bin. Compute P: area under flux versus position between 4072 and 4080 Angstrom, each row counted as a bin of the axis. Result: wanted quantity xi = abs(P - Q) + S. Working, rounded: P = 11.0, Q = 20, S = 1.42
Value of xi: 11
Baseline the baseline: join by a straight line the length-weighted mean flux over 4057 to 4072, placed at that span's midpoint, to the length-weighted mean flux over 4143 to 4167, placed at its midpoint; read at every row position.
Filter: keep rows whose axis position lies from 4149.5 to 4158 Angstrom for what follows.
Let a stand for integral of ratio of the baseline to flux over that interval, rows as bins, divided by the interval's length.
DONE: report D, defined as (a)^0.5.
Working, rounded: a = 0.97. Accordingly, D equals 0.99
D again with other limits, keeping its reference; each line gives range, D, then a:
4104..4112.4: 1.07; 1.14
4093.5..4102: 1.17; 1.36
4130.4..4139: 1.00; 1.00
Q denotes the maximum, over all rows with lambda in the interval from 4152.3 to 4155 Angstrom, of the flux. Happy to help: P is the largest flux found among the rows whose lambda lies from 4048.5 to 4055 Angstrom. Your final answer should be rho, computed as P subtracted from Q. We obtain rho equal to -0.20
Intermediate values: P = 1.828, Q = 1.624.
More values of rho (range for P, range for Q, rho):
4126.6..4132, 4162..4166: 0.15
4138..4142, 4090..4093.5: 0.02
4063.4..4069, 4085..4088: -0.03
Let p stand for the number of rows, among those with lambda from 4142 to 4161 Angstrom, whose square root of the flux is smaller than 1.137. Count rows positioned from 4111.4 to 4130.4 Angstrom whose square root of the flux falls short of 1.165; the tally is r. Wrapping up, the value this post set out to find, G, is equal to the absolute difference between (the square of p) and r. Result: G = 36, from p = 7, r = 13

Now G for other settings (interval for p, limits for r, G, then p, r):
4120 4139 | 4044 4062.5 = 78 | 9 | 3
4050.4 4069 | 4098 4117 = 0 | 4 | 16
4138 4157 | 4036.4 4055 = 43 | 7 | 6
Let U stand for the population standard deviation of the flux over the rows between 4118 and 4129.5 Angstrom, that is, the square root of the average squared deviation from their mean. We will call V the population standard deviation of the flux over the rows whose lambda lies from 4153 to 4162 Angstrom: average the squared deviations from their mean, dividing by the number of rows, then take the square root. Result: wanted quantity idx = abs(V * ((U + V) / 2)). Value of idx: 0.032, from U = 0.154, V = 0.19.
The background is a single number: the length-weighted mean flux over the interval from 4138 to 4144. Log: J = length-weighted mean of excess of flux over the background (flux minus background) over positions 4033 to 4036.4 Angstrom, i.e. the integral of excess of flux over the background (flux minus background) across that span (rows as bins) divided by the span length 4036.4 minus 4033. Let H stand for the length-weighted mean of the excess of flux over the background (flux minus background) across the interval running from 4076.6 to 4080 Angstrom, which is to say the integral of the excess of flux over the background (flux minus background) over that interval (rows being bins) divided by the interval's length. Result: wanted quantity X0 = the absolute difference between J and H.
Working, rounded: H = 0.01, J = -0.01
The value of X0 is 0.018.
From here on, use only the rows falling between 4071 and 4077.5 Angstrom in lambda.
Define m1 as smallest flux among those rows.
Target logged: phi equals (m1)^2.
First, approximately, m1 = 1.156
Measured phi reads 1.3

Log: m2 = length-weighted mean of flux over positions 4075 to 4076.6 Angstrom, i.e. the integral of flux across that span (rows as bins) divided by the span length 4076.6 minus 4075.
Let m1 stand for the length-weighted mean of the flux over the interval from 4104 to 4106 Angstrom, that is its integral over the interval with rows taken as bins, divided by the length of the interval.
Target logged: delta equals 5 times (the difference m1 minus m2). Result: -0.6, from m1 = 1.13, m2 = 1.25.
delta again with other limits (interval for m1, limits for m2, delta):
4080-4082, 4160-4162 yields -0.9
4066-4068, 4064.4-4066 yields -0.1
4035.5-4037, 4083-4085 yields -1.2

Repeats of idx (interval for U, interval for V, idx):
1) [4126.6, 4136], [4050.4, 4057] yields 0.008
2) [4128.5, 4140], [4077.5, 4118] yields 0.041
